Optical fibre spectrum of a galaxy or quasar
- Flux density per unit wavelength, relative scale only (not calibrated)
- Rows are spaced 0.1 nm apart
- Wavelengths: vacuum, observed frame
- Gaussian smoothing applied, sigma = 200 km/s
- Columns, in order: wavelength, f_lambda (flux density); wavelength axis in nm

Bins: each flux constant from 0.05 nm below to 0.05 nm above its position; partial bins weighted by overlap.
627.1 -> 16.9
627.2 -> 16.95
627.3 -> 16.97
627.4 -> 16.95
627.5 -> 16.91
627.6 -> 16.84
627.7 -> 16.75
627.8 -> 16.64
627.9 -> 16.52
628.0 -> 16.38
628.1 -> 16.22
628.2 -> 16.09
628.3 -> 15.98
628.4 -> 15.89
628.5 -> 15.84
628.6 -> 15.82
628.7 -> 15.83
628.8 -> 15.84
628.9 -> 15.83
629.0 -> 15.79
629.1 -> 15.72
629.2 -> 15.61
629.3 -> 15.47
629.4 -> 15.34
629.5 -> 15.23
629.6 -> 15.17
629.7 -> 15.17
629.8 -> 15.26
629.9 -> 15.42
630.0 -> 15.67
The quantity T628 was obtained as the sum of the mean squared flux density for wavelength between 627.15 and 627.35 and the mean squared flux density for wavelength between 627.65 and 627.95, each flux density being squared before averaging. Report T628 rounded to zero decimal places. 564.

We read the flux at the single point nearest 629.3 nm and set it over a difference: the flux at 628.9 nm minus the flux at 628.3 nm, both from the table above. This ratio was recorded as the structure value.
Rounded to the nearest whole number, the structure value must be -103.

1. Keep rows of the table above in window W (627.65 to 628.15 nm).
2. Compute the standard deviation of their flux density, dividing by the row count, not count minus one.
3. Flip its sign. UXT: -0.19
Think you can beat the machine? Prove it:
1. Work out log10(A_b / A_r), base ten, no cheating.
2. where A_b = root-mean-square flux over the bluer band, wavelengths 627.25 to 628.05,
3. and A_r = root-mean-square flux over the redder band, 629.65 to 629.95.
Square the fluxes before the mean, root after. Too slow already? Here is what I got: 0.040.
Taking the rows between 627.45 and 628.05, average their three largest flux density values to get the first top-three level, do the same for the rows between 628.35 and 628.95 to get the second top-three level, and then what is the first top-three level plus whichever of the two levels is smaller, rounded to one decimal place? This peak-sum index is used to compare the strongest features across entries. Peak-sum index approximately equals 32.7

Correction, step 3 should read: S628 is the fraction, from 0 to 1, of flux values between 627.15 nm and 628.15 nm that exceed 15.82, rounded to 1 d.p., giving 1.0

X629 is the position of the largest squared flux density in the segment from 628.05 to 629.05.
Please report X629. 628.1 nm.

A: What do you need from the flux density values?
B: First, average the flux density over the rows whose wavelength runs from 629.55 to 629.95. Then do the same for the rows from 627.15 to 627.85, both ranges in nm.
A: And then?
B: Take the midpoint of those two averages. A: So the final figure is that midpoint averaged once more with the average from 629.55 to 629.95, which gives 15.7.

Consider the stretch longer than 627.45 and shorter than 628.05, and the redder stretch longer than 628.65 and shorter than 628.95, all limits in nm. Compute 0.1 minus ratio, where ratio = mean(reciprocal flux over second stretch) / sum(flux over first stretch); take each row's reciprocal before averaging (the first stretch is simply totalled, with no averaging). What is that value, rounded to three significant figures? 0.0994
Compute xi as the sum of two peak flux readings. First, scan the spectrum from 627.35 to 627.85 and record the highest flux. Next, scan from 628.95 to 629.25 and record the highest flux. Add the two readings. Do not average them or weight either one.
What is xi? 32.7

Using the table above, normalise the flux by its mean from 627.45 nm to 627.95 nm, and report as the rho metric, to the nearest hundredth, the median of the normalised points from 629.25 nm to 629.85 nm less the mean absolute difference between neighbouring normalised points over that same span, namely 0.91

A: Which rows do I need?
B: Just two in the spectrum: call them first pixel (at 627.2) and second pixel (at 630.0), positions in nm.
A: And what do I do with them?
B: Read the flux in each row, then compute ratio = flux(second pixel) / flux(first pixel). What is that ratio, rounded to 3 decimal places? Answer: 0.924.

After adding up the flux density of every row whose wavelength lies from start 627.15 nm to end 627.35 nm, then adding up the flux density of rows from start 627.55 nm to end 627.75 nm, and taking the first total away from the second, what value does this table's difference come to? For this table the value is -0.3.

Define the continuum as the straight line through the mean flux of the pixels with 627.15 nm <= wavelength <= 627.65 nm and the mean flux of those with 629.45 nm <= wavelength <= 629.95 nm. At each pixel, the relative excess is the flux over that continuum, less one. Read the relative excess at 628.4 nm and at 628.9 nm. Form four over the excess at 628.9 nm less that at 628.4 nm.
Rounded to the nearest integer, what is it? 213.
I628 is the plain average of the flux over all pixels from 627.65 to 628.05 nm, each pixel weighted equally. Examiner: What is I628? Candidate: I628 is 16.57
